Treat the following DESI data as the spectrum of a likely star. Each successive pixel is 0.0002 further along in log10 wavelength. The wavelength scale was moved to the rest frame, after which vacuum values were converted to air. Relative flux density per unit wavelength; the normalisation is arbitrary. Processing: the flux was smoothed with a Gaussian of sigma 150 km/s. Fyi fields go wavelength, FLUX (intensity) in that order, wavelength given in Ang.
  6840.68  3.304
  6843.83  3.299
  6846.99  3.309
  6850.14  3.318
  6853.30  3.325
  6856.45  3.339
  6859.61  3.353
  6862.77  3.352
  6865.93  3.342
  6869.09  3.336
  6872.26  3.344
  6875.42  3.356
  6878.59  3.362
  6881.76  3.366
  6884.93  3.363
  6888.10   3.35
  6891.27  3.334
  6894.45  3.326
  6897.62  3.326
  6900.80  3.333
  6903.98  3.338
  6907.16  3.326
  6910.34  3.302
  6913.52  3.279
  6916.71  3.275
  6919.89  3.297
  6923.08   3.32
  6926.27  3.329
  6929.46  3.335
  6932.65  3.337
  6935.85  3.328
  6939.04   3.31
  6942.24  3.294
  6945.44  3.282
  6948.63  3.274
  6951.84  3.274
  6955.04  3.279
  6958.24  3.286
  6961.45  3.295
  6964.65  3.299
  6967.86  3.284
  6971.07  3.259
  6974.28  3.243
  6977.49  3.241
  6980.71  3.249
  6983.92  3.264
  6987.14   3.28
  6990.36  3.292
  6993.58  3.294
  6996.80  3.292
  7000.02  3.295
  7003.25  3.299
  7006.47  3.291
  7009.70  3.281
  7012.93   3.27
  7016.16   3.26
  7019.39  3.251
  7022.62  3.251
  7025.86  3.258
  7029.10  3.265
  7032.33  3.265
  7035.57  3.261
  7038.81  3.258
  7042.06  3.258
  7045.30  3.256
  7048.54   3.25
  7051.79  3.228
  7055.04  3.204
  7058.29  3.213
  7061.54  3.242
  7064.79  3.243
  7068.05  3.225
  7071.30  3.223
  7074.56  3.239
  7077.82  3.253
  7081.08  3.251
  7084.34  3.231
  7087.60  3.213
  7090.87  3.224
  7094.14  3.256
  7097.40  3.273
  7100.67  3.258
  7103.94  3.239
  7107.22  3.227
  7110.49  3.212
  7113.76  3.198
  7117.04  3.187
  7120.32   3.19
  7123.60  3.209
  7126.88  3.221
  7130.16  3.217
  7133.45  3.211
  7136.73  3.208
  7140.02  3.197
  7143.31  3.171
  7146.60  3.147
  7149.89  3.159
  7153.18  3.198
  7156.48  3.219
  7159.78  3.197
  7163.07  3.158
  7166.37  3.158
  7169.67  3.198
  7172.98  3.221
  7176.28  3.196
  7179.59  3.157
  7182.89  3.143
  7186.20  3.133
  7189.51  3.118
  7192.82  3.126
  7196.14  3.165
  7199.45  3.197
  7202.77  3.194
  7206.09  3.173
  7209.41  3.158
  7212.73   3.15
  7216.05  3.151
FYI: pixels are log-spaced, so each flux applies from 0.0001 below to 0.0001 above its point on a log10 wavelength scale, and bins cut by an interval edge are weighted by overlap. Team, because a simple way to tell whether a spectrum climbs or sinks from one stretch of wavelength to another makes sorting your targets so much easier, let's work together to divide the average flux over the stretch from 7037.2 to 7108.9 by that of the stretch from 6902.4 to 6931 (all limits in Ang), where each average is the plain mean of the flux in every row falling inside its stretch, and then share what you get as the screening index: 0.978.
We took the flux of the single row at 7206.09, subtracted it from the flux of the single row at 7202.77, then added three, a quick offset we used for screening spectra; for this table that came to 3.02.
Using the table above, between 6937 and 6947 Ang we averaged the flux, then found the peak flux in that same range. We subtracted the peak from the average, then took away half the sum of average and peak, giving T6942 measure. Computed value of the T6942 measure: -3.317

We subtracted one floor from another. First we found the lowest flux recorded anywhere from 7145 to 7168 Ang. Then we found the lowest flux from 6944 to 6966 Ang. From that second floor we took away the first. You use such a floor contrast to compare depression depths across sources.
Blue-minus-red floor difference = 0.127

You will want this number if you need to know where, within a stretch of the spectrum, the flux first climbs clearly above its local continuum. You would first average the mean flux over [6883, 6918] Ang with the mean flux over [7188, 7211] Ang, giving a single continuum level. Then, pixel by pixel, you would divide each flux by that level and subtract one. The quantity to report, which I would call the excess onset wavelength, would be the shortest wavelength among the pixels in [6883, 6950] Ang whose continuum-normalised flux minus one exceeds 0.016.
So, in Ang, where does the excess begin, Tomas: 6884.93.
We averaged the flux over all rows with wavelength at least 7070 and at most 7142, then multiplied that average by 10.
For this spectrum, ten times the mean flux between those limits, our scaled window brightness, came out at 32.2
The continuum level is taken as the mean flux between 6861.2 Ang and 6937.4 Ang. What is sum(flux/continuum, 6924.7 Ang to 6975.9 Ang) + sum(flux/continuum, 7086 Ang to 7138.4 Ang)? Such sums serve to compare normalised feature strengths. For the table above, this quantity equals 31.3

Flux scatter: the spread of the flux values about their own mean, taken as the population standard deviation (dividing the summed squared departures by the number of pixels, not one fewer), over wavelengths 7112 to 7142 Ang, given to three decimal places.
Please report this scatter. 0.011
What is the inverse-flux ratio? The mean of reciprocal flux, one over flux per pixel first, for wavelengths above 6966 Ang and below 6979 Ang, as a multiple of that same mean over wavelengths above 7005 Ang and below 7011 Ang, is 1.009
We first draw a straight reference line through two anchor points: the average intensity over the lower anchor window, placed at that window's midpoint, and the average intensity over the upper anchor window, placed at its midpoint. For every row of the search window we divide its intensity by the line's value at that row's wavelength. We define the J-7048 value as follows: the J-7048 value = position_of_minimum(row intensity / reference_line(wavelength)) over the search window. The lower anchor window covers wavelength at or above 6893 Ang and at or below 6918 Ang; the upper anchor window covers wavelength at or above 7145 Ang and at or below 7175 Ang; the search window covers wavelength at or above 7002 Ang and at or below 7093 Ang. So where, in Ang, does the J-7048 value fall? 7055.04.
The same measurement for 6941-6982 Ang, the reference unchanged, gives 6977.49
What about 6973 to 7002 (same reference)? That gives 6977.49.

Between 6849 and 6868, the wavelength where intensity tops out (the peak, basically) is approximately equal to 6859.61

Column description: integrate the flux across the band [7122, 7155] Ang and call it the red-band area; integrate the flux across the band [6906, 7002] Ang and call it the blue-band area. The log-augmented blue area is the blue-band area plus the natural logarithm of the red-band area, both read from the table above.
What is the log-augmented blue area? 321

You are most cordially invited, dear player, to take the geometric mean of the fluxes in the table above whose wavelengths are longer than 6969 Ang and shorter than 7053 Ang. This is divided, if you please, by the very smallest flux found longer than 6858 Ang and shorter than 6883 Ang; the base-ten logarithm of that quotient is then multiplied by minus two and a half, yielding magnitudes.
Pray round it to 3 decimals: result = 0.023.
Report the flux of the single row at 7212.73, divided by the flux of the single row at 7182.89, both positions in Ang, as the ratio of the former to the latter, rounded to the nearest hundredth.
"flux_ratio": 1.00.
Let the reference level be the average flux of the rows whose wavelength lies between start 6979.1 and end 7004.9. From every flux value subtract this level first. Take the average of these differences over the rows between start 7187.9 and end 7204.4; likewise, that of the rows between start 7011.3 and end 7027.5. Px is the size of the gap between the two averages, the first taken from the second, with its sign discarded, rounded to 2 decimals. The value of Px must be 0.10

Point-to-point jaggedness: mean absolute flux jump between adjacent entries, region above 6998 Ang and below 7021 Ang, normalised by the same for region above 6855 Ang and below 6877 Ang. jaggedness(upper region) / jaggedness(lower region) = 1.0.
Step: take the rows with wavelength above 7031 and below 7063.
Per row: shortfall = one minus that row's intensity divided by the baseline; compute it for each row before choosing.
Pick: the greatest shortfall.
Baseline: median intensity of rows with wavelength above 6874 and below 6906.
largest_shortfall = 0.042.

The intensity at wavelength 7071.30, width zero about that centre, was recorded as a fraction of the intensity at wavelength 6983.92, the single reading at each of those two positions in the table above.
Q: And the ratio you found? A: 0.99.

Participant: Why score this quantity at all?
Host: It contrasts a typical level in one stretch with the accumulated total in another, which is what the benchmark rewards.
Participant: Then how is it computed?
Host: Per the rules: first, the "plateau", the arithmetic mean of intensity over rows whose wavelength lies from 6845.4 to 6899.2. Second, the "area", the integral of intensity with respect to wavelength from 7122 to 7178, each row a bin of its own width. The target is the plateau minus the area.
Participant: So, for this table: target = -175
